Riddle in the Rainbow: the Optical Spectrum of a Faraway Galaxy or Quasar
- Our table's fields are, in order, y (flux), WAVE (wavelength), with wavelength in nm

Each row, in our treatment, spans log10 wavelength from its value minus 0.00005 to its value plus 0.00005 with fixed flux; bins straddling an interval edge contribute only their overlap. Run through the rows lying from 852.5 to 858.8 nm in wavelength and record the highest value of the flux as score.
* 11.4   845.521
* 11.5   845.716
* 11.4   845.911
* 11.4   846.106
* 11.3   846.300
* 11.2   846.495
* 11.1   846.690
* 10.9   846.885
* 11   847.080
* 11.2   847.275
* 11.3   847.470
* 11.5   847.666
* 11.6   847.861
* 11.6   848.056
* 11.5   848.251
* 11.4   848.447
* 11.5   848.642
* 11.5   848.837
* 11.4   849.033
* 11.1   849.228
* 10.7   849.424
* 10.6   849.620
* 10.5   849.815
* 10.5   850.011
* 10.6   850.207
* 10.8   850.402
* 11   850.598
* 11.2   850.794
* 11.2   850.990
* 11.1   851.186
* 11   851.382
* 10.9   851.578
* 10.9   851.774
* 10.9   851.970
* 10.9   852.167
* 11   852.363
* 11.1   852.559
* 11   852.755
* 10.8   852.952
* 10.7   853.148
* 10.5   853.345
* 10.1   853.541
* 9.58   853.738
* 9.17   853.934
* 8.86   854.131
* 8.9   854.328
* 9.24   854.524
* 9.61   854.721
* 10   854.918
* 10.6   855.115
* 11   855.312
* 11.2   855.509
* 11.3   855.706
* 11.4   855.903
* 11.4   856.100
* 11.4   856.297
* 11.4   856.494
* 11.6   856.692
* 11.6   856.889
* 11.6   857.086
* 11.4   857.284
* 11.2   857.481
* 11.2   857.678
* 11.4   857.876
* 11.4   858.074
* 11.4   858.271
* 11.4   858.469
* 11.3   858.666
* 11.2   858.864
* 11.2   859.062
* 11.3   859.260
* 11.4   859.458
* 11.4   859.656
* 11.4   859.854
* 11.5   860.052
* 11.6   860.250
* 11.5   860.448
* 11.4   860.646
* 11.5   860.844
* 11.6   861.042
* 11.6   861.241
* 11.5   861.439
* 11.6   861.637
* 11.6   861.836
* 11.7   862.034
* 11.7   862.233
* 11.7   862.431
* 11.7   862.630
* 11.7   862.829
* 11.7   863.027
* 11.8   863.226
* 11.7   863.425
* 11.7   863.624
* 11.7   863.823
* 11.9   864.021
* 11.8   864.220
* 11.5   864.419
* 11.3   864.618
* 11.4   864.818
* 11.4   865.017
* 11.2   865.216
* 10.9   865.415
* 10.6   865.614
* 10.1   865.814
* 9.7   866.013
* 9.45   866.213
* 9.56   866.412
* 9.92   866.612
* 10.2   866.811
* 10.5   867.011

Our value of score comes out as 11.6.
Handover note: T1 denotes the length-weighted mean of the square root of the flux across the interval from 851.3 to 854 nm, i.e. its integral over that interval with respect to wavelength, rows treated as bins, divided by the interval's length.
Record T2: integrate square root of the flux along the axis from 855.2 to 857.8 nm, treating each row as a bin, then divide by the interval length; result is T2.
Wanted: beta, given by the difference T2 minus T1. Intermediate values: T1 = 3.26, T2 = 3.37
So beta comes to 0.11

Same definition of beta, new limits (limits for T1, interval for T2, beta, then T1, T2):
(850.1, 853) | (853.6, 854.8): -0.27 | 3.31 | 3.04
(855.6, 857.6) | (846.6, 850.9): -0.05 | 3.38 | 3.33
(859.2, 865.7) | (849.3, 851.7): -0.10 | 3.39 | 3.29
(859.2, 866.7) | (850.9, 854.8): -0.14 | 3.36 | 3.22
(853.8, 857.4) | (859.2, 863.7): 0.14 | 3.26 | 3.40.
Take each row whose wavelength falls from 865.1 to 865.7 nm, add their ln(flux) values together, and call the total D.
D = 7.2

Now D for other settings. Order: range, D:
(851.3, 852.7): 16.8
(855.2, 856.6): 17.0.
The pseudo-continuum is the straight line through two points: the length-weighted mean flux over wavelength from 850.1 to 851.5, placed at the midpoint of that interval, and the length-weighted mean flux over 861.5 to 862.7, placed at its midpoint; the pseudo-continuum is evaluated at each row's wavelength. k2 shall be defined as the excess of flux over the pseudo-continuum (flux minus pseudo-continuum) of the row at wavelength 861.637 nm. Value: -0.03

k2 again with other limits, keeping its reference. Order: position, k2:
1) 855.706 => 0.02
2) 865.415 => -0.96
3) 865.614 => -1.27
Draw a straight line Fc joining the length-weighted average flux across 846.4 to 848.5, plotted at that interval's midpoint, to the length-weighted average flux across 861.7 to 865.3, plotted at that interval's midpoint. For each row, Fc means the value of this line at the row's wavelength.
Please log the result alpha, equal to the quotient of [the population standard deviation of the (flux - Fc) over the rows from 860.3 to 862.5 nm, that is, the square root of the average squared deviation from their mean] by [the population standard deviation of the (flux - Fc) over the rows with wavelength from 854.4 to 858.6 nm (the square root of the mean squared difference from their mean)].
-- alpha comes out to 0.1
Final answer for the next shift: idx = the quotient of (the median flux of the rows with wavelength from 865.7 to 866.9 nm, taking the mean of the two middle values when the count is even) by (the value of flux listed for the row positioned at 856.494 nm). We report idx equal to 0.86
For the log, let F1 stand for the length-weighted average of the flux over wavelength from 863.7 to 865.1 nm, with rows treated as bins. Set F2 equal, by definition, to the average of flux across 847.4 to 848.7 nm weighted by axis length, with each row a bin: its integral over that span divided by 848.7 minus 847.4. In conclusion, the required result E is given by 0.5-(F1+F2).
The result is -22.6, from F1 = 11.6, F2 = 11.5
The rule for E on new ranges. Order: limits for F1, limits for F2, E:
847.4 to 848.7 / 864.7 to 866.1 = -21.8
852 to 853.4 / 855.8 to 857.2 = -21.8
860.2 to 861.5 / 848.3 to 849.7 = -22.2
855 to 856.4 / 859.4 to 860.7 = -22.1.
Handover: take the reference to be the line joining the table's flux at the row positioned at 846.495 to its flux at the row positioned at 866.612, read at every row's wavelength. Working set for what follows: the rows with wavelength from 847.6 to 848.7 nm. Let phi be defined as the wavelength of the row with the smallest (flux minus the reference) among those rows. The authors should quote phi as 848.447 nm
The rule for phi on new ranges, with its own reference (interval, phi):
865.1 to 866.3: 866.213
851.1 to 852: 851.578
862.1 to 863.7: 862.233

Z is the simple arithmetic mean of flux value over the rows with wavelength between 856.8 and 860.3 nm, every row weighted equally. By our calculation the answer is 11.4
